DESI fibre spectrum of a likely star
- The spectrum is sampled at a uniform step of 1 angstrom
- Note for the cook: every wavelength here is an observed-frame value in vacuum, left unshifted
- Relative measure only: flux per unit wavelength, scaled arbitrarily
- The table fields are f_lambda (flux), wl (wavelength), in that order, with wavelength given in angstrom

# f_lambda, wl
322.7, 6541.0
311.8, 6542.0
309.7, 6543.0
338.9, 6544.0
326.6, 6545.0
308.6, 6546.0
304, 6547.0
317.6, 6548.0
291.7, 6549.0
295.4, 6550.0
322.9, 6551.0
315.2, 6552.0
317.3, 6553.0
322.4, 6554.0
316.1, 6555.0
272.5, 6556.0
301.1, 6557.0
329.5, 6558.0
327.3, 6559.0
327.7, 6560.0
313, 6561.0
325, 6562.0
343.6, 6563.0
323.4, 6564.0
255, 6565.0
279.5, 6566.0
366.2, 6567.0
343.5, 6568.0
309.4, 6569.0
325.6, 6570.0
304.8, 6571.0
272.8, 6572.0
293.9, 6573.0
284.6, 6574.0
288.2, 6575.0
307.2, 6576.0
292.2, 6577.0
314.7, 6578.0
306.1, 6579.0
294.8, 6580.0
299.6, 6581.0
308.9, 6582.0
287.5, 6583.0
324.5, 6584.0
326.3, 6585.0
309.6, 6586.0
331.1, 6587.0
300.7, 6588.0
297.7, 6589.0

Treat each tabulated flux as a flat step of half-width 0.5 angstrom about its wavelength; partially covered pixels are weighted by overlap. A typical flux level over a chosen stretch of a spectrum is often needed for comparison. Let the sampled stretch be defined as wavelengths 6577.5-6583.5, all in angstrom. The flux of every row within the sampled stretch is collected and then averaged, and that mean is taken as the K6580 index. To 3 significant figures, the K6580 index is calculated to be 302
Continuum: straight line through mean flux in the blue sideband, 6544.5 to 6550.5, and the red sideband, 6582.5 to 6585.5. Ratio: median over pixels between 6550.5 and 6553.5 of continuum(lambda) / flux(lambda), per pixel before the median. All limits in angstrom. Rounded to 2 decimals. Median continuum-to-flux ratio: 0.97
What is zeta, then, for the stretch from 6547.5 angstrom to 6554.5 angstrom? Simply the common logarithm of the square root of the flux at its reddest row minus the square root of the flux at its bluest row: -0.9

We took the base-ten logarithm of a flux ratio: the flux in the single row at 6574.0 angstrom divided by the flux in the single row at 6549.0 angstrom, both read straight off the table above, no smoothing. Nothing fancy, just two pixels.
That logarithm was -0.01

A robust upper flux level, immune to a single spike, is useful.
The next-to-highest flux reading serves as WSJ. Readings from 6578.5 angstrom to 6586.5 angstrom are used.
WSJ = 324.5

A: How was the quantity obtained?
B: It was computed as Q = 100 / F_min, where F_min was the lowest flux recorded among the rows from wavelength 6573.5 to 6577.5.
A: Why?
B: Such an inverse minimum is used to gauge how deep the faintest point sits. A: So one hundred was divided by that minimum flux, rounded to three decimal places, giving 0.351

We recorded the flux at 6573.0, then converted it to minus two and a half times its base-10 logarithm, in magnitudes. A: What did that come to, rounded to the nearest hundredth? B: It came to -6.17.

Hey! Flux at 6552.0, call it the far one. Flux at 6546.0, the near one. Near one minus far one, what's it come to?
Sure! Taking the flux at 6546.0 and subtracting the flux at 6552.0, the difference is -7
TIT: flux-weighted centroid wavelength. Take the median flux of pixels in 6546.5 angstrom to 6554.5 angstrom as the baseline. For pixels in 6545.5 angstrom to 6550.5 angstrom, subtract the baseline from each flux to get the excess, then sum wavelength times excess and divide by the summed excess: 6548.6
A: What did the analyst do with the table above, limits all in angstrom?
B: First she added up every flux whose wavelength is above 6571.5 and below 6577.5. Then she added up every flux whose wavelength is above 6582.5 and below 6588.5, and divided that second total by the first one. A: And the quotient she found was 1.08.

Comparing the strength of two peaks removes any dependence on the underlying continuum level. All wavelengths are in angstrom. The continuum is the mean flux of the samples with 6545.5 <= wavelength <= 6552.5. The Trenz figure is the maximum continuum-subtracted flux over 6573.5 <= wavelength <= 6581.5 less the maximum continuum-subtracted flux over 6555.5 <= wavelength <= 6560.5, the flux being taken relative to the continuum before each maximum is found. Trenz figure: -15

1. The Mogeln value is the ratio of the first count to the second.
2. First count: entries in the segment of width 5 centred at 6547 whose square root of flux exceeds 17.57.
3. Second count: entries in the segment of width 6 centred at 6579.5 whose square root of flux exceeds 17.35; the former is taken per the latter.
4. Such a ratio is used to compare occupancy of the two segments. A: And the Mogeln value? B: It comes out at 0.7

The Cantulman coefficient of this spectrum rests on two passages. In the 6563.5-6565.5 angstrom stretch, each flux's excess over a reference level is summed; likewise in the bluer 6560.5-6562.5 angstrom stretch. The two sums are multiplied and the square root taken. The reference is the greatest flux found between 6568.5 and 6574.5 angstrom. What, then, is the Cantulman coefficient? 31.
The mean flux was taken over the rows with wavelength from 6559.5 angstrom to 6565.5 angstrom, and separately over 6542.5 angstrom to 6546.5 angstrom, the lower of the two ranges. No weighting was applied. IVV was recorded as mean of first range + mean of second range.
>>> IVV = 636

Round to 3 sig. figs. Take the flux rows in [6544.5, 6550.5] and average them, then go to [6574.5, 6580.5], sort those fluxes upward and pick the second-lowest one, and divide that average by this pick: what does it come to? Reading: 1.05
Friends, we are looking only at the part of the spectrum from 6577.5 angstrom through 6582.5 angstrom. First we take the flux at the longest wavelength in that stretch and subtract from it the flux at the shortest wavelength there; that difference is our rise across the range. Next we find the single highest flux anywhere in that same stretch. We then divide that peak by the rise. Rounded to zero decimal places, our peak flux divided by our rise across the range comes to -54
